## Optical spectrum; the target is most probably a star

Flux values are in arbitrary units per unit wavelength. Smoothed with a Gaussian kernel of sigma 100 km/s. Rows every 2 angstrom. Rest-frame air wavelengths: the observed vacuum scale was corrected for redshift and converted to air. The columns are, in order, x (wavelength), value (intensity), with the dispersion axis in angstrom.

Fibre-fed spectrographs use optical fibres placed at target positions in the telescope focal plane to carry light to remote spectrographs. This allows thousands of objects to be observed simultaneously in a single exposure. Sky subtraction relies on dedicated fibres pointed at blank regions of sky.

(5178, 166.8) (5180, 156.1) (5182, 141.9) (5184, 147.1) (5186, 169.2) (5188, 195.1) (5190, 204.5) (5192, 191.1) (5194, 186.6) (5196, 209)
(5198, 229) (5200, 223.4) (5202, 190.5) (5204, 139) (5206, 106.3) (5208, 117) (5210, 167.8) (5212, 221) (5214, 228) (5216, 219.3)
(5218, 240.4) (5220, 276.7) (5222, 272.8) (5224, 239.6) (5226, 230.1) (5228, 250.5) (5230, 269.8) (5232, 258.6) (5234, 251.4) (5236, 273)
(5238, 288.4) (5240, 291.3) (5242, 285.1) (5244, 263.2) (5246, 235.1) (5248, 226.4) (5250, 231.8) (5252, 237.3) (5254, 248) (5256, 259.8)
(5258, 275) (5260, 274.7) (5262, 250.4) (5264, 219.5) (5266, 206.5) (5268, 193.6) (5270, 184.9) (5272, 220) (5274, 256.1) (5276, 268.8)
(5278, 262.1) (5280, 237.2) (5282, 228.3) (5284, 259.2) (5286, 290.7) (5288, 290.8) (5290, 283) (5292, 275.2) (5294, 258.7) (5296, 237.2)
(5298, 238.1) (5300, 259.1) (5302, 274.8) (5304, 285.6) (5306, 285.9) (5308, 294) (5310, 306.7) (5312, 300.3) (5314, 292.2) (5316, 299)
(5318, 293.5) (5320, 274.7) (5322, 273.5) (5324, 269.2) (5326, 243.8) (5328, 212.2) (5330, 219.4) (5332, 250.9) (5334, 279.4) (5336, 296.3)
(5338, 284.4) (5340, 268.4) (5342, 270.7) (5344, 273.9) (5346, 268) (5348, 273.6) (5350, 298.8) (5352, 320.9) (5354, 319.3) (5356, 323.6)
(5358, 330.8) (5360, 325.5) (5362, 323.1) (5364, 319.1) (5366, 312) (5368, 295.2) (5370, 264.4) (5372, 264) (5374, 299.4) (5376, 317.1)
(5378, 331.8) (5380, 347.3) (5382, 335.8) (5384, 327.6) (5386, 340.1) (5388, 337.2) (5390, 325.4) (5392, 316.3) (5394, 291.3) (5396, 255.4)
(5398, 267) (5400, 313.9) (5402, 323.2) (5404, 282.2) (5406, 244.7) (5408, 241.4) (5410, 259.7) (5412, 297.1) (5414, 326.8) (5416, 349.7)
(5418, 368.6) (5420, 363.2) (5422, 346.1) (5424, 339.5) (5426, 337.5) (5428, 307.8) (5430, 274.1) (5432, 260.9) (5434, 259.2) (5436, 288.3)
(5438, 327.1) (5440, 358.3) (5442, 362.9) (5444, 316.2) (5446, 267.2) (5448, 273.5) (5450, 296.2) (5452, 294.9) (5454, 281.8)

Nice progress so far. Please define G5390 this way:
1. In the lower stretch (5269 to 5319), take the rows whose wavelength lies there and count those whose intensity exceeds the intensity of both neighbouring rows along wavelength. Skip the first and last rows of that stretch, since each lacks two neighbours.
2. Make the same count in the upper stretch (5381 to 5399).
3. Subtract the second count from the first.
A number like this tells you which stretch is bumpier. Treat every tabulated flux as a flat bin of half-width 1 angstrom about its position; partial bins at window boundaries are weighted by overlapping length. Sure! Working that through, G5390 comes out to 3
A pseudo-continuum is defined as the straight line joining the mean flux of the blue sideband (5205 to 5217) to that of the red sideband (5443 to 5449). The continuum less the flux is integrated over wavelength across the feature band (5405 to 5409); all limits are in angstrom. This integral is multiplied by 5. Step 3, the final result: 490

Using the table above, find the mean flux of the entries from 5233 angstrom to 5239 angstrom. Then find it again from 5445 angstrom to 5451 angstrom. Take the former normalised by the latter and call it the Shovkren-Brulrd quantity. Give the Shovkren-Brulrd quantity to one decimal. 1.0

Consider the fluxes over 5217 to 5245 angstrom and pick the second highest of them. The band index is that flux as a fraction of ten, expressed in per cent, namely 2884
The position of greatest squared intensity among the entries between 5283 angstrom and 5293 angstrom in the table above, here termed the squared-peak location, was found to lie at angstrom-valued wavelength 5288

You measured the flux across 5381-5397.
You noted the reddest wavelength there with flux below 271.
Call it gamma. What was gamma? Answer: 5396 angstrom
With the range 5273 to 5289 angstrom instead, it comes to 5284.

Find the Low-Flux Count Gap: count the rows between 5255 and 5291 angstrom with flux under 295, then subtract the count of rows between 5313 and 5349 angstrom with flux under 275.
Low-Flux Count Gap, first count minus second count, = 6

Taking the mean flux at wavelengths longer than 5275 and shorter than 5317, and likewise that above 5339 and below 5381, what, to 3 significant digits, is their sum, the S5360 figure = 575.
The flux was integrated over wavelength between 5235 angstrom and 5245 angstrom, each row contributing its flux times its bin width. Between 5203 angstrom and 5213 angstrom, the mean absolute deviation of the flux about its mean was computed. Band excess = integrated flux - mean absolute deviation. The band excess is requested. 2767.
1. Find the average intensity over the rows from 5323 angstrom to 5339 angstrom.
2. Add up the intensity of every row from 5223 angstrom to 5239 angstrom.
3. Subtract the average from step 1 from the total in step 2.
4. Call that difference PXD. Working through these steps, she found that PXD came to 1804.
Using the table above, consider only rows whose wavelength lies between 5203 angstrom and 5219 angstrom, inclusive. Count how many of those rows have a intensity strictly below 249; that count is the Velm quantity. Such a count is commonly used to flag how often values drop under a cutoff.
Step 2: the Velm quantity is 8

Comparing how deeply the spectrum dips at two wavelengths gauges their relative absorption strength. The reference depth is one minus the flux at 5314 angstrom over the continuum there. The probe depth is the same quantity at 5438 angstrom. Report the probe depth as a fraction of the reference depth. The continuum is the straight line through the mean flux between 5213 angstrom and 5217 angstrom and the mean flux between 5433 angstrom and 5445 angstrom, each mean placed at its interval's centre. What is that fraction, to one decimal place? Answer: 0.3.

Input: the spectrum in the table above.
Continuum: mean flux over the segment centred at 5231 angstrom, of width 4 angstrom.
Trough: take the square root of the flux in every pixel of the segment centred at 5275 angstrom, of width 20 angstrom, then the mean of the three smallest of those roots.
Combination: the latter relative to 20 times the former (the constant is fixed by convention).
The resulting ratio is 0.0026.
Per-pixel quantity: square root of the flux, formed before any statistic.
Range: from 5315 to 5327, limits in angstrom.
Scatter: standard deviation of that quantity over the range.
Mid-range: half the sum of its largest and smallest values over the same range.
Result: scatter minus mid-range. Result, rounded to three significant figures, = -15.9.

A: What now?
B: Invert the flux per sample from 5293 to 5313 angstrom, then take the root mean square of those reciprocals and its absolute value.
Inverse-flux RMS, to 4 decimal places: 0.0037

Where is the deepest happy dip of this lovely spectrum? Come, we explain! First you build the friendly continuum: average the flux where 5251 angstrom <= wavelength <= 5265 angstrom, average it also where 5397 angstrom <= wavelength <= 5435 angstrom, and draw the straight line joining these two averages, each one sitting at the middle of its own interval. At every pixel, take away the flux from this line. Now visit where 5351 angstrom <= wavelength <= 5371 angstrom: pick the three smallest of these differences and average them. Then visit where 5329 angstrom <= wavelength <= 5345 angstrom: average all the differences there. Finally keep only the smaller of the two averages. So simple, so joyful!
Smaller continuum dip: -42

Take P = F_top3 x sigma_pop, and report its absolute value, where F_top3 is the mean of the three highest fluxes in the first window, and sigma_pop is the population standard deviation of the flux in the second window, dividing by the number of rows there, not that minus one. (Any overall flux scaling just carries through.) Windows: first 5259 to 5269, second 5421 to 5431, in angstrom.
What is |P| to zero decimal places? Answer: 6677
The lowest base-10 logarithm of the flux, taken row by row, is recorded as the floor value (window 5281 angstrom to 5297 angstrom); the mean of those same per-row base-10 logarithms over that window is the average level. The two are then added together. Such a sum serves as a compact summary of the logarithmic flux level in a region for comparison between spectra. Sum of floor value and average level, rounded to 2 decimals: 4.78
